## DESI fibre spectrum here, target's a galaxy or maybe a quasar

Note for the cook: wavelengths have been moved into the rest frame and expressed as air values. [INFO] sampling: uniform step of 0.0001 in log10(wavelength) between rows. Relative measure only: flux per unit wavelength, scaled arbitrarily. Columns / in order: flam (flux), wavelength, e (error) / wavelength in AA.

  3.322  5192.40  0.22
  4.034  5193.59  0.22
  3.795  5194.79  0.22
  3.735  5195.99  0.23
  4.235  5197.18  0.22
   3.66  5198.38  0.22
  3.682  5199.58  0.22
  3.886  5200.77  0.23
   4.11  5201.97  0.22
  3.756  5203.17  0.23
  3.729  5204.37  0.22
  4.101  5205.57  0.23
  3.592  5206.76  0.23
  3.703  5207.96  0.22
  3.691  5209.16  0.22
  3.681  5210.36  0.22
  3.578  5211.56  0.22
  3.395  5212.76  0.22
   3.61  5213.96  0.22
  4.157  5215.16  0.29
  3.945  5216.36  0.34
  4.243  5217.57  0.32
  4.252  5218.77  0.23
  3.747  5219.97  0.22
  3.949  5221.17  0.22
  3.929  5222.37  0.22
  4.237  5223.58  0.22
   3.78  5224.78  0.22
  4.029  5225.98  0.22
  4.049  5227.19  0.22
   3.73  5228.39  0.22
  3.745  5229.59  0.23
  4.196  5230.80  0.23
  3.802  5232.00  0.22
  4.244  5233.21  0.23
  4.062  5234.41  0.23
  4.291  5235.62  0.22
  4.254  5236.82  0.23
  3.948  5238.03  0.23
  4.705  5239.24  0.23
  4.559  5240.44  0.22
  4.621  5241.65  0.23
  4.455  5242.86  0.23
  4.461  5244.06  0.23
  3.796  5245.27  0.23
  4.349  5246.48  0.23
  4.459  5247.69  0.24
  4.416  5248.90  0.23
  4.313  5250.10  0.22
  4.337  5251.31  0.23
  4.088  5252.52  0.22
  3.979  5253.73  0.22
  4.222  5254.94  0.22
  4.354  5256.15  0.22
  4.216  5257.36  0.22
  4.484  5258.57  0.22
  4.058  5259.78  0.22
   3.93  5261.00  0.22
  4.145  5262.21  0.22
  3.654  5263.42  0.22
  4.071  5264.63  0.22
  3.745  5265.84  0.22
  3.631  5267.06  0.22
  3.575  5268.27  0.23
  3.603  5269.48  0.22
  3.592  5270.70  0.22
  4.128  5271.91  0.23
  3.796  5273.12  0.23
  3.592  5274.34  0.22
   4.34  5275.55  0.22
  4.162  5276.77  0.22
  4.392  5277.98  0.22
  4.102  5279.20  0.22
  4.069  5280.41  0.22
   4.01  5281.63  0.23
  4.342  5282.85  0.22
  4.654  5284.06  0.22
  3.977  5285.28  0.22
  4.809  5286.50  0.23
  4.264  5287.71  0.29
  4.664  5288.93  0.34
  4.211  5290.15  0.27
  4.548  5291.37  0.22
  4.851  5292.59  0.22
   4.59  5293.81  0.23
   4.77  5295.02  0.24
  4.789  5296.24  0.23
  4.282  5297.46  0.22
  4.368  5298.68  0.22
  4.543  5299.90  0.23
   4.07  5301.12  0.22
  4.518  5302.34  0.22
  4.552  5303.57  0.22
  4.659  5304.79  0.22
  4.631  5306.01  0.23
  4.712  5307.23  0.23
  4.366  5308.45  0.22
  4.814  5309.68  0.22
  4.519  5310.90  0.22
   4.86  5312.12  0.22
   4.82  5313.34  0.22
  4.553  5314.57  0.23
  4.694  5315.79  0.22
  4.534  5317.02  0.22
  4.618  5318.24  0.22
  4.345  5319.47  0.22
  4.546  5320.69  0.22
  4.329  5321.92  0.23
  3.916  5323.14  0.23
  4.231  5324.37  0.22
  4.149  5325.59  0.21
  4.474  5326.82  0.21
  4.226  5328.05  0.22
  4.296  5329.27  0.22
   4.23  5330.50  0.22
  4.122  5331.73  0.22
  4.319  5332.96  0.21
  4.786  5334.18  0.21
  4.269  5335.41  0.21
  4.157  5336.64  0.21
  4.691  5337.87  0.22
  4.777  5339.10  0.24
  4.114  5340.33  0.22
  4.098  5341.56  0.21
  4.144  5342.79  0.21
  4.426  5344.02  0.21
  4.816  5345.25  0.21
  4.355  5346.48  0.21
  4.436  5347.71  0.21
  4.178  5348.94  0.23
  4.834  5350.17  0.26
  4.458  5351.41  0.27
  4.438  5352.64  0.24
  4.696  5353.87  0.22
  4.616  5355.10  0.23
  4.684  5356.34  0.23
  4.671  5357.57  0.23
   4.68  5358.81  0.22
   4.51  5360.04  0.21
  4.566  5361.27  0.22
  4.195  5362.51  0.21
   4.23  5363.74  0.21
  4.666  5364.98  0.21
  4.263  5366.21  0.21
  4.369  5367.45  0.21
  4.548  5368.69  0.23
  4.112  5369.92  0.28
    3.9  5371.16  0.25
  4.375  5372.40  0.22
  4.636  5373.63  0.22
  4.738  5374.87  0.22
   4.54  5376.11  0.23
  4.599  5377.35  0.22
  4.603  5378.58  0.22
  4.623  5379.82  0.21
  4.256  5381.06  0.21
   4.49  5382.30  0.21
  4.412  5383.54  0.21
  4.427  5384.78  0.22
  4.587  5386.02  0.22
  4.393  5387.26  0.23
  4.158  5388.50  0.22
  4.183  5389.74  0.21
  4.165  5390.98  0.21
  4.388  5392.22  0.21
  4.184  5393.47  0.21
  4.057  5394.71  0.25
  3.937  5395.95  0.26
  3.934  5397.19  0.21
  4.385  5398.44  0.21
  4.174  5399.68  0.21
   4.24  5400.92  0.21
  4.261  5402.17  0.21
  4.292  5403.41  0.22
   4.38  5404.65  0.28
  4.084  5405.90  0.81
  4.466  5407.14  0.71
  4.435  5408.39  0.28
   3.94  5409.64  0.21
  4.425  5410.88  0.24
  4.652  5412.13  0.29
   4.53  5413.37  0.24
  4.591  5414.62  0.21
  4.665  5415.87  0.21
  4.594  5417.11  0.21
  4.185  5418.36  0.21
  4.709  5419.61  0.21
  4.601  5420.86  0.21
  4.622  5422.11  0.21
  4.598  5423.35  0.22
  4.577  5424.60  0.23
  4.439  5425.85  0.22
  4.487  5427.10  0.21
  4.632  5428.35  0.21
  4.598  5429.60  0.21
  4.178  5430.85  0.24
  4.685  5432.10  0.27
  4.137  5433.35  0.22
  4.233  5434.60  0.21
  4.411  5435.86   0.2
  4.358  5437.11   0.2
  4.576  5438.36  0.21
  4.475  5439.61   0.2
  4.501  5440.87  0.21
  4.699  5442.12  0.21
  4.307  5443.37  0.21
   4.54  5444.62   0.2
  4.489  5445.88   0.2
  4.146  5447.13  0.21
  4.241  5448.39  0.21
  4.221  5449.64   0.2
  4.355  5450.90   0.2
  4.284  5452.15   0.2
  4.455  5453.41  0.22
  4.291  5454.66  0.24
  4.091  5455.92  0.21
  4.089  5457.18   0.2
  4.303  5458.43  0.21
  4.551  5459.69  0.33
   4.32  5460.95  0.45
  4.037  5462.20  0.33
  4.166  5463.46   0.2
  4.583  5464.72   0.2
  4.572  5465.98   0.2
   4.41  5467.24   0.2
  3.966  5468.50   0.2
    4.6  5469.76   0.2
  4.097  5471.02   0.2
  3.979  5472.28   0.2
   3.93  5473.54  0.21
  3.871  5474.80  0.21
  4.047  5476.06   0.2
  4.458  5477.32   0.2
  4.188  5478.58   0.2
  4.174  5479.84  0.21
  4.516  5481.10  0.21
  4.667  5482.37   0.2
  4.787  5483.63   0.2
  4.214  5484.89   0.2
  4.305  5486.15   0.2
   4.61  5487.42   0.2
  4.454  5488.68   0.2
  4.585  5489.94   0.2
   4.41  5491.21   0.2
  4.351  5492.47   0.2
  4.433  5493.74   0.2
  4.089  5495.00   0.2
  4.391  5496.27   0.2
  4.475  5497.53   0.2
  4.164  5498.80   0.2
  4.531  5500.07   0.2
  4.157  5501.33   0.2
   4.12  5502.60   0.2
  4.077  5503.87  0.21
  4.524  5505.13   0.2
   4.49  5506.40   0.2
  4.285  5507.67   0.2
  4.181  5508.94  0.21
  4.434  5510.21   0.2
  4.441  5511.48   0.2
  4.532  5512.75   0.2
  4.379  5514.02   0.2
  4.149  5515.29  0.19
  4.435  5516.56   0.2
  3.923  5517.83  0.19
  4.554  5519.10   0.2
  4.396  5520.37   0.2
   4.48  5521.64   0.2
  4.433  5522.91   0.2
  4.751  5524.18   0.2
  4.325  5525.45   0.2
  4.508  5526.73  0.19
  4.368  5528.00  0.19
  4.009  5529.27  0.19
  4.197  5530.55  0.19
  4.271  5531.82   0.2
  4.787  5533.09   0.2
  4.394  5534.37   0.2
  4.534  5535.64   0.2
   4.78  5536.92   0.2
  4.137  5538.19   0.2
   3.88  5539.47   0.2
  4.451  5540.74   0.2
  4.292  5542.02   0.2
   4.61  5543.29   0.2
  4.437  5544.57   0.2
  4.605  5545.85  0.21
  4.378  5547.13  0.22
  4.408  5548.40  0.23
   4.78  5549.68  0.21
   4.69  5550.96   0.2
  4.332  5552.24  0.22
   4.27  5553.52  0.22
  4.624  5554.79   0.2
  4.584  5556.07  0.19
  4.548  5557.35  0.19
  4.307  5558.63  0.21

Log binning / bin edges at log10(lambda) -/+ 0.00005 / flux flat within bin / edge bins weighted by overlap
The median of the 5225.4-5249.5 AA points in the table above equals 4.25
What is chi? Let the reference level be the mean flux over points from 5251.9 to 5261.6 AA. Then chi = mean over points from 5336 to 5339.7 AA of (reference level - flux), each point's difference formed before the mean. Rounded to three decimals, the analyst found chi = -0.375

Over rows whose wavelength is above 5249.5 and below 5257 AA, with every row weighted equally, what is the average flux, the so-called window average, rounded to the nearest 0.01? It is 4.22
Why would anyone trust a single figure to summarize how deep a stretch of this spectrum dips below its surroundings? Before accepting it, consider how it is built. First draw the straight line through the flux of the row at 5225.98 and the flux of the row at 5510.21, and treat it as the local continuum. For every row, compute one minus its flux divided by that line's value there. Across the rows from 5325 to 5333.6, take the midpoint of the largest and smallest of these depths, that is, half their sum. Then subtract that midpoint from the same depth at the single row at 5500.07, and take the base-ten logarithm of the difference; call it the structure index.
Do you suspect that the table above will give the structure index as -2.40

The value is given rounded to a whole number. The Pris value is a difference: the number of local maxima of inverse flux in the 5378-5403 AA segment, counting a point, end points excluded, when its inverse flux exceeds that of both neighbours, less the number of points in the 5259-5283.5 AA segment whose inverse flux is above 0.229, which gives -13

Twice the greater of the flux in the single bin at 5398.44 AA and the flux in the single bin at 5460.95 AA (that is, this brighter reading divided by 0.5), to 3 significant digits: 8.77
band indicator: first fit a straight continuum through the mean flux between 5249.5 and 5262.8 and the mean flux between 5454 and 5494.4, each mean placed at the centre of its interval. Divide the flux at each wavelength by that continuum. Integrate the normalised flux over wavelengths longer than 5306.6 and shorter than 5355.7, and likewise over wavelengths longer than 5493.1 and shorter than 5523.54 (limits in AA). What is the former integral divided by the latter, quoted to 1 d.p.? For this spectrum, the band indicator 1.7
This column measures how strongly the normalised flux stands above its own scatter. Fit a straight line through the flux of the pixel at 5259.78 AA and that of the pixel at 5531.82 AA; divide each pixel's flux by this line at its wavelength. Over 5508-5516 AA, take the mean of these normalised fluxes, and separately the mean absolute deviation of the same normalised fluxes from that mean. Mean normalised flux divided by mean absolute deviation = 35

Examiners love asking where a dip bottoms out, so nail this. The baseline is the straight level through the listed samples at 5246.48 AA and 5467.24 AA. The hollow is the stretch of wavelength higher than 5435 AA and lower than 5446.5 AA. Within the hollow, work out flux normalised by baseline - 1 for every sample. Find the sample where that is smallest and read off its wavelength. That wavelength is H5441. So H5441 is 5443.37 AA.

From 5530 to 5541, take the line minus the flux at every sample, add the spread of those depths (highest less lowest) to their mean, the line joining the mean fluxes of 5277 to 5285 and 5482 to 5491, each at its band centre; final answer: 1.1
